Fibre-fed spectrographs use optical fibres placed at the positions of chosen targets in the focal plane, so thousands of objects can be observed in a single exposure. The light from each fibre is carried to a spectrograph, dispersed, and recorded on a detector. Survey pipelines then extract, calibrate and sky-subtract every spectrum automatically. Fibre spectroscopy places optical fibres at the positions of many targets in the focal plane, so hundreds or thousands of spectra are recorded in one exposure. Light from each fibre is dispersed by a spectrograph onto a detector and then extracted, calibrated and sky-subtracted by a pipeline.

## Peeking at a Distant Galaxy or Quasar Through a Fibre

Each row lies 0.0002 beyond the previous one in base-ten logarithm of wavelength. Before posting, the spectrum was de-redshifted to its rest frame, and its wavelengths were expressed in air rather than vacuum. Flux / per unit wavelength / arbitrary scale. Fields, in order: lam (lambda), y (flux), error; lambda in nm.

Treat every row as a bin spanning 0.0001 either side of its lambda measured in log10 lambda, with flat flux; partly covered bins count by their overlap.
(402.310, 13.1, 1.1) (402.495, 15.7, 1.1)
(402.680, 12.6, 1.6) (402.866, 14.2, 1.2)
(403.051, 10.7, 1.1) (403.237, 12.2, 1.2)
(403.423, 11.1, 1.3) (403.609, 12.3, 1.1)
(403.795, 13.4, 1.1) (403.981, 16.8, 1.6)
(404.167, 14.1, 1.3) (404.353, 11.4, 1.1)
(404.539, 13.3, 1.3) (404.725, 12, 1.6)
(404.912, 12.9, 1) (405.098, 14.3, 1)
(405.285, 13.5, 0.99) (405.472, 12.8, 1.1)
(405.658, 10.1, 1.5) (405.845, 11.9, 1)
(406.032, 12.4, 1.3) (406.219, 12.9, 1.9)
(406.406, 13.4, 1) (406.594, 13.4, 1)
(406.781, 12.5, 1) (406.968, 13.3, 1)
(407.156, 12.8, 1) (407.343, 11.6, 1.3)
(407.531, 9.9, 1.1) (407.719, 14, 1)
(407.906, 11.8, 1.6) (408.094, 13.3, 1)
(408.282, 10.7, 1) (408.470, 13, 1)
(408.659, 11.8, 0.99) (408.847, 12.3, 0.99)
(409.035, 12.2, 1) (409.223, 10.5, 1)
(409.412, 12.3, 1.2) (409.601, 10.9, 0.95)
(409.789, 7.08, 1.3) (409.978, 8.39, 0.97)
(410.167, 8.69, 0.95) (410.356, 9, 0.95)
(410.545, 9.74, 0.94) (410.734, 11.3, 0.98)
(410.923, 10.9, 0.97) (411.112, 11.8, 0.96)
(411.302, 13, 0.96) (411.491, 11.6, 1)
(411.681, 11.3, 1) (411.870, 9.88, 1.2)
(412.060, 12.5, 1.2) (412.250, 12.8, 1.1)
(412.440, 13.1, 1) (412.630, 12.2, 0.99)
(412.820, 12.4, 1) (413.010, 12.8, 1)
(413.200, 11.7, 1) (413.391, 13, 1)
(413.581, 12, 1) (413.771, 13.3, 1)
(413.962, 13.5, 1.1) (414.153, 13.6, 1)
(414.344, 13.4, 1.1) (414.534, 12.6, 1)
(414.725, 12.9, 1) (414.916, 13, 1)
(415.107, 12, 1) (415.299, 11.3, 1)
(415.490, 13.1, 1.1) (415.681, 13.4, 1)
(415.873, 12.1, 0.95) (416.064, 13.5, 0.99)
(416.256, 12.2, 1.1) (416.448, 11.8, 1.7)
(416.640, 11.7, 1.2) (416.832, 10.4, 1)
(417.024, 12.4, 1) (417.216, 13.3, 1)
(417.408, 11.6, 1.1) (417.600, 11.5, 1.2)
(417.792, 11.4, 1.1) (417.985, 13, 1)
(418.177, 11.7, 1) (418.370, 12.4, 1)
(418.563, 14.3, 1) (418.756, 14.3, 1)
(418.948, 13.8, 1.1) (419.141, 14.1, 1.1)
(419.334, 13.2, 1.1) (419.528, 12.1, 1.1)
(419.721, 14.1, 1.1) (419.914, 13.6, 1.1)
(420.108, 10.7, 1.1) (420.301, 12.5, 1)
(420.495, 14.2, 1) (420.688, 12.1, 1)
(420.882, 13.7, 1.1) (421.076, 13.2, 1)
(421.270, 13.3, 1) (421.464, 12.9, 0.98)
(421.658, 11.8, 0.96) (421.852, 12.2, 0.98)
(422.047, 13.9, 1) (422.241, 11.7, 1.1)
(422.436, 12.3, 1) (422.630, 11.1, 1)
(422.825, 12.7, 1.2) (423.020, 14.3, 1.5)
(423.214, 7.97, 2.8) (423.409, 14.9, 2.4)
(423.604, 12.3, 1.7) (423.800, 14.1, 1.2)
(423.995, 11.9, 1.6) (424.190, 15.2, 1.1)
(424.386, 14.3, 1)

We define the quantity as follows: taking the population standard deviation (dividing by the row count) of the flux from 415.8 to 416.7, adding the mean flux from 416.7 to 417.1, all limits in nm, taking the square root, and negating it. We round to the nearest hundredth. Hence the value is -3.47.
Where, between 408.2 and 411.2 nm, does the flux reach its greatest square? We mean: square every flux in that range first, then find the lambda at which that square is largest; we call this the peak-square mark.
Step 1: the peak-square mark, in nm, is 408.470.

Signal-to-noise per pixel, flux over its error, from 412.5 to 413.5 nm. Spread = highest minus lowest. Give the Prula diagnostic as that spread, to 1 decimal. 1.3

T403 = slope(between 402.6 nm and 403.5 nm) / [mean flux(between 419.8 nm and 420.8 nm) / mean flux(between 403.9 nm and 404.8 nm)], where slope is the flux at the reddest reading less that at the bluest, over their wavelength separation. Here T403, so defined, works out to -2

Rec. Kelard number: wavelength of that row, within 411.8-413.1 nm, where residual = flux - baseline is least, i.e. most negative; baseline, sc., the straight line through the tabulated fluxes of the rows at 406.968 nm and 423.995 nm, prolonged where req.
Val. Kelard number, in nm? 411.870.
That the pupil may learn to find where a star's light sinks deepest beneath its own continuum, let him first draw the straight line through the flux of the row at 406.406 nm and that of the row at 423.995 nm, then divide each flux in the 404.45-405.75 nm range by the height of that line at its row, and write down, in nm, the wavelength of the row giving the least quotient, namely 405.658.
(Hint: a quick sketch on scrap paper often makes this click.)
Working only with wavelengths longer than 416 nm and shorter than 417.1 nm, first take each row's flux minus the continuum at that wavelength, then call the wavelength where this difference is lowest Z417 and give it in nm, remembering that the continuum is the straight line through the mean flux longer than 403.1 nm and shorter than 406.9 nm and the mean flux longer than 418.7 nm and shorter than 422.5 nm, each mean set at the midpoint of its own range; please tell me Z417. 416.832 nm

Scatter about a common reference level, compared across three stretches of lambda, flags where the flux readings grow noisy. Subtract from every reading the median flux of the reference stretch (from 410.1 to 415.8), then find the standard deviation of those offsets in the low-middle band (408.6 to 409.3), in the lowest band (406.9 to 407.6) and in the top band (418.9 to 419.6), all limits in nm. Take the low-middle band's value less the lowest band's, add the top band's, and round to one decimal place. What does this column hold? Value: 0.2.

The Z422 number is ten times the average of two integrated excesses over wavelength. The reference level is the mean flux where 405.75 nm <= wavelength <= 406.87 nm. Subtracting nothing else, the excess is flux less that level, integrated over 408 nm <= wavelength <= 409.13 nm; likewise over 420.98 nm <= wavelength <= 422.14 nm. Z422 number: -2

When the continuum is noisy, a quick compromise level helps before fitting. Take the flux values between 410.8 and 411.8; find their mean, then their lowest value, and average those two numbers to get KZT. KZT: 11.3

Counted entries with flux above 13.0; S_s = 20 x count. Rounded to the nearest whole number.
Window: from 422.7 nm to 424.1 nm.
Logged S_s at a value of 60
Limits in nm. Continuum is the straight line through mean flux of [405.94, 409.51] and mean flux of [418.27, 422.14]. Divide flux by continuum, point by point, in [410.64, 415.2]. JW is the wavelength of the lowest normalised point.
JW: 411.870 nm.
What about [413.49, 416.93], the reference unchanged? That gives 416.832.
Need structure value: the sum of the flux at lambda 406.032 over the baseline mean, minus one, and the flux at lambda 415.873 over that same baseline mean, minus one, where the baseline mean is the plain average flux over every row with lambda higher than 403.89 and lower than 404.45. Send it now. -0.26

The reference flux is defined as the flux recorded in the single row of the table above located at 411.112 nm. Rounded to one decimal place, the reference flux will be 11.8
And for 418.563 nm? 14.3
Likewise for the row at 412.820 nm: 12.4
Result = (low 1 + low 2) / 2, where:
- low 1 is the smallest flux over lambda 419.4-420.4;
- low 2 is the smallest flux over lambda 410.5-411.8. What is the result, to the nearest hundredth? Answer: 10.22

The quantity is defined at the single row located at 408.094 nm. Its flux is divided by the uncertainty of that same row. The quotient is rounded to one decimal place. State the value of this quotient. 13.3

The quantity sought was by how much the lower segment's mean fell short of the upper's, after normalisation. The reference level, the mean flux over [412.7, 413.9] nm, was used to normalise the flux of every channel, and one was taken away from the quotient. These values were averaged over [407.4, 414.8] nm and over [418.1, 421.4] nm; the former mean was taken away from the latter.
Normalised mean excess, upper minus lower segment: 0.113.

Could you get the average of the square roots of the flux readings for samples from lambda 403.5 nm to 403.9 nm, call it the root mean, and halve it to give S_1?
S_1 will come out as 1.79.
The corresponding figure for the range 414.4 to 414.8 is 1.79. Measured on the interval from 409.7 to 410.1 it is 1.39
